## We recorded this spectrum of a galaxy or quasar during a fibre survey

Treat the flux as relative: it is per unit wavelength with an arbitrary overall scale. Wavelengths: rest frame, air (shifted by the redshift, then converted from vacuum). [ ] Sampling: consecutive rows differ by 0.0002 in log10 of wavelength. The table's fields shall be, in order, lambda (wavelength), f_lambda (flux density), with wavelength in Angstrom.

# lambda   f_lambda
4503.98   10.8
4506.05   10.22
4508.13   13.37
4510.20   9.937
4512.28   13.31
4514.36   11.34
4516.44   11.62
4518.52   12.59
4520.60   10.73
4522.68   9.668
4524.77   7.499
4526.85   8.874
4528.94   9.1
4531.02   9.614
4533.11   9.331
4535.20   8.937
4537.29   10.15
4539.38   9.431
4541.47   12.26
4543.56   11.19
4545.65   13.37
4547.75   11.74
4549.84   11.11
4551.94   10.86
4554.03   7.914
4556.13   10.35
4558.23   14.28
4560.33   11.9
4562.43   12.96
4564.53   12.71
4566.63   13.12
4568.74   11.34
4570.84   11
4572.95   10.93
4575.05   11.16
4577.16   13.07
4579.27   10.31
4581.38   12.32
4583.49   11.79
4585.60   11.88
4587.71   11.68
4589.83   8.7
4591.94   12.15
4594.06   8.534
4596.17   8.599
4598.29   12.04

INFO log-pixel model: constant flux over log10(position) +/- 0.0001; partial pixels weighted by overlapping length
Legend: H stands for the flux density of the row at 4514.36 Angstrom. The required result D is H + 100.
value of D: 111.3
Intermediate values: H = 11.34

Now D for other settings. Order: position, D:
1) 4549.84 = 111.1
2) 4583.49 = 111.8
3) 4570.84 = 111.0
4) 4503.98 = 110.8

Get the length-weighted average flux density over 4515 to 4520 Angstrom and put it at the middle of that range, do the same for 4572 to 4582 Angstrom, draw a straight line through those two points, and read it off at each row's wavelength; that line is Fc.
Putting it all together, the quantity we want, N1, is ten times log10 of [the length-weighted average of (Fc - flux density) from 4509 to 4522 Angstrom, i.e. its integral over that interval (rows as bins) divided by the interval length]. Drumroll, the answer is -4.2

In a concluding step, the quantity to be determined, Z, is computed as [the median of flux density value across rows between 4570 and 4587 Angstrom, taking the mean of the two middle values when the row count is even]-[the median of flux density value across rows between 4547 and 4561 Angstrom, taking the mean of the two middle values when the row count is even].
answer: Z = 0.4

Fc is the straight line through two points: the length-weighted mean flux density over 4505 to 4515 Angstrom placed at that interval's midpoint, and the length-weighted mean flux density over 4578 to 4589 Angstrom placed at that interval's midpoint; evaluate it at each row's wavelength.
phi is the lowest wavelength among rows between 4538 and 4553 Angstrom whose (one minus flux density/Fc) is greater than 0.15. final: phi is 4539.38 Angstrom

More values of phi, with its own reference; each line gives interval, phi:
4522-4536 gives 4522.68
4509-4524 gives 4522.68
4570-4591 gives 4589.83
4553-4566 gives 4554.03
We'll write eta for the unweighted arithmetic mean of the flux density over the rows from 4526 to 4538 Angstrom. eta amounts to 9.3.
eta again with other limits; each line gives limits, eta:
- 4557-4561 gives 13.1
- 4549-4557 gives 10.1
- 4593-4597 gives 8.6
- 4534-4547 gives 10.9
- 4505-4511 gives 11.2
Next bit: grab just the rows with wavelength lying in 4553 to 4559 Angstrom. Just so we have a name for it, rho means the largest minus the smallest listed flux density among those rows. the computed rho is 6.4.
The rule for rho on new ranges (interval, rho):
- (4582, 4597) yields 3.6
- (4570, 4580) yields 2.8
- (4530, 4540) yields 1.2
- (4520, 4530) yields 3.2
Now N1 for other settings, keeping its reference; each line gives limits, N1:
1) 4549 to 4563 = -4.2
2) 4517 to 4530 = 3.2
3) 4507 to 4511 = -5.9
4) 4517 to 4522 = -4.0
